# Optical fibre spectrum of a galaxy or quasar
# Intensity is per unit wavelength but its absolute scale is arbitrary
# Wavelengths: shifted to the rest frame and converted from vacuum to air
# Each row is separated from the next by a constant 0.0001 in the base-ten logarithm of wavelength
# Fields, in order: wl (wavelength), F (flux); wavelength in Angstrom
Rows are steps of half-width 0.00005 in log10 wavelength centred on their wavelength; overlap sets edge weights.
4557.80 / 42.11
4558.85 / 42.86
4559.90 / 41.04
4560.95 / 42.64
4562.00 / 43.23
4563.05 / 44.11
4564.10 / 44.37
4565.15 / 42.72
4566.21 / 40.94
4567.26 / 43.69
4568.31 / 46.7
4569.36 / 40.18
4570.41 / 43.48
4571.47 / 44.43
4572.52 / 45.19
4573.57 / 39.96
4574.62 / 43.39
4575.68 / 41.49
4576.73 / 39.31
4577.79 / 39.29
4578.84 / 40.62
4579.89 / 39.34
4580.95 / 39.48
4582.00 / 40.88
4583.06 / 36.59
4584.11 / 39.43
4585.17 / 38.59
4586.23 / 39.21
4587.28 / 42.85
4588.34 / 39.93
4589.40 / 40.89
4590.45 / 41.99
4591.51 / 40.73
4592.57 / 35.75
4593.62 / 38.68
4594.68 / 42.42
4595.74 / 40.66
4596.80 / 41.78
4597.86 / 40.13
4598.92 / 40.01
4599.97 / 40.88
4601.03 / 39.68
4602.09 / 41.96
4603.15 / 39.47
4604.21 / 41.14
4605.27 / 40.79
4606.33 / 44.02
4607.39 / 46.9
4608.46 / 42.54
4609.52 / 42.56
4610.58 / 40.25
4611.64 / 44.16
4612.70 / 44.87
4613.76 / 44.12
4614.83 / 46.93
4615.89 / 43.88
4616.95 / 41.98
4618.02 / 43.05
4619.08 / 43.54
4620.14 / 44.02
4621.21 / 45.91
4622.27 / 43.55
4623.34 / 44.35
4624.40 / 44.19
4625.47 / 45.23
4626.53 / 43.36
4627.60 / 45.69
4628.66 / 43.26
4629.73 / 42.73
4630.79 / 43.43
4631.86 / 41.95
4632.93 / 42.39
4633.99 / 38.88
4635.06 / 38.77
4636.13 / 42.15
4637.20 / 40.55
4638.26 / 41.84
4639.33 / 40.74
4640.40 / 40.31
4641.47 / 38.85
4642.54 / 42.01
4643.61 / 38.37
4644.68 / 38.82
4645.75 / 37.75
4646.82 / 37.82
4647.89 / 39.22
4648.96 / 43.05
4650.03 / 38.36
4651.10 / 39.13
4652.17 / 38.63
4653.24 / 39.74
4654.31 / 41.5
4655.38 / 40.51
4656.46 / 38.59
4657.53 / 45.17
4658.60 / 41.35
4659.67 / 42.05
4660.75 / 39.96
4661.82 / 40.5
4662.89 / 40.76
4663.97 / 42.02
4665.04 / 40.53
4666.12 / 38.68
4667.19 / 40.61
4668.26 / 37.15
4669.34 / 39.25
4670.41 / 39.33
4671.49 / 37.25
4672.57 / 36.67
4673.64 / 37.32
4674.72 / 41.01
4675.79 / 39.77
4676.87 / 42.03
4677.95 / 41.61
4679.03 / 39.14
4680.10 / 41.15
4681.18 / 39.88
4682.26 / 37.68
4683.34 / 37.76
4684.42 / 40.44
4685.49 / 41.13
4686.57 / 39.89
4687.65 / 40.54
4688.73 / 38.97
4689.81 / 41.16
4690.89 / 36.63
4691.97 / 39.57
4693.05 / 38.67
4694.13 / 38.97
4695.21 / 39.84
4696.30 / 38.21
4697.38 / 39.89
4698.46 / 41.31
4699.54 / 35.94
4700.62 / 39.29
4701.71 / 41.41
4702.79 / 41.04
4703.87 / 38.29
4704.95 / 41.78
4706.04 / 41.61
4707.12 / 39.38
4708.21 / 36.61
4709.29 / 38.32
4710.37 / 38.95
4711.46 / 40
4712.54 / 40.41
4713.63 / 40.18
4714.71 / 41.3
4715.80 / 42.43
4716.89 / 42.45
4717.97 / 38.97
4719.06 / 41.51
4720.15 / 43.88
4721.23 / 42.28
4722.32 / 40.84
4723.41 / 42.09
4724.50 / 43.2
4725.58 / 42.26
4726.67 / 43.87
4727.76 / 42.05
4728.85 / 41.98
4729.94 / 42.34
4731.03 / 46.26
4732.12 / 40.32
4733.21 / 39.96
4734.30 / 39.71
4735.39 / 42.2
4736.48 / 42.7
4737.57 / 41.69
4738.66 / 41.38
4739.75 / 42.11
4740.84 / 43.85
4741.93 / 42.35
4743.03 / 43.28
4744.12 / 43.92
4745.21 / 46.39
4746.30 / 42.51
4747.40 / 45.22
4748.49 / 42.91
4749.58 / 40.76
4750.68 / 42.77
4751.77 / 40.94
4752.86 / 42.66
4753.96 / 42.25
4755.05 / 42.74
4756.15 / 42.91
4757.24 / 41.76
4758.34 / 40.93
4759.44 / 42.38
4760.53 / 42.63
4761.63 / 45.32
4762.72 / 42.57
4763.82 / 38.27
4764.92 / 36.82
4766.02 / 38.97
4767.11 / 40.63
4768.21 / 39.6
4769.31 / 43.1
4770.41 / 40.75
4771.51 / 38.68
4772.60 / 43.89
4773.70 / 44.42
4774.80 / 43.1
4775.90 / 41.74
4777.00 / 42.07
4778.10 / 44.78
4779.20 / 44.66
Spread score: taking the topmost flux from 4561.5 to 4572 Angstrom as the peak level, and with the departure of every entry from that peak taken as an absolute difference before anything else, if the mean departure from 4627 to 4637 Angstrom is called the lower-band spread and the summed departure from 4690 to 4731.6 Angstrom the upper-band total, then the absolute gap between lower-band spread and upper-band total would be 226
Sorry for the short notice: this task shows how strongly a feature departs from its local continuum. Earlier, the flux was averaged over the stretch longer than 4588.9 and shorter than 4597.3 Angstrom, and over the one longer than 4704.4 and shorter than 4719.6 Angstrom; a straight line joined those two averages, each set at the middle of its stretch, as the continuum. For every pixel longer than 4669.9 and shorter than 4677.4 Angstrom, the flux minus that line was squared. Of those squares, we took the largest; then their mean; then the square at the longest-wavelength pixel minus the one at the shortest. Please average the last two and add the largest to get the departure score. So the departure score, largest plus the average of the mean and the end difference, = 17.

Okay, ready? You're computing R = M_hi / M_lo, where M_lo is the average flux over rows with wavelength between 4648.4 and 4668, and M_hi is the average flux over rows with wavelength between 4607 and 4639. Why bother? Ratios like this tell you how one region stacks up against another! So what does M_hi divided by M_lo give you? 1.06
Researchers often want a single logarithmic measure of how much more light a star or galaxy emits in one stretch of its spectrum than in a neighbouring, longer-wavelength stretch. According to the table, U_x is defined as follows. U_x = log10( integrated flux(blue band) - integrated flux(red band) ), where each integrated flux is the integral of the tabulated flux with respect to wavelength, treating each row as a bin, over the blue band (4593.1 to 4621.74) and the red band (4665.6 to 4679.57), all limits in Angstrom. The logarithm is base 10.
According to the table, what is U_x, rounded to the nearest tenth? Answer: 2.8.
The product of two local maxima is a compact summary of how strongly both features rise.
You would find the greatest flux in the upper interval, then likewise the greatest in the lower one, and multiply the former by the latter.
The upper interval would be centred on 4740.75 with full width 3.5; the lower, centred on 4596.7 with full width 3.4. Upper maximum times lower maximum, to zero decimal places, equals 1832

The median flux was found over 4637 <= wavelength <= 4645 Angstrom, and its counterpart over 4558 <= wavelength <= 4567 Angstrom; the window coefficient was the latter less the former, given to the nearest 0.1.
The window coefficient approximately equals 2.4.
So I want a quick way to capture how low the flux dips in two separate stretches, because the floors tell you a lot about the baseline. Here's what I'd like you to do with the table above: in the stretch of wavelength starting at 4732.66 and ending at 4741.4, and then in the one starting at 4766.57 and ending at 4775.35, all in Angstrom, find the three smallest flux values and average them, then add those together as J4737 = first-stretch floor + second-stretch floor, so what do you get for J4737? 80.0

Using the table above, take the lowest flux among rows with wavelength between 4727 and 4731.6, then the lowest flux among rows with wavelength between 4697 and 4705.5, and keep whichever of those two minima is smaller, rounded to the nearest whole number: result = 36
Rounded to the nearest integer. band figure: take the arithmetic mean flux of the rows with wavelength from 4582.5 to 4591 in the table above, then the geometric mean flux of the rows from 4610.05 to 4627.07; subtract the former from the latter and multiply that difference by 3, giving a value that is 12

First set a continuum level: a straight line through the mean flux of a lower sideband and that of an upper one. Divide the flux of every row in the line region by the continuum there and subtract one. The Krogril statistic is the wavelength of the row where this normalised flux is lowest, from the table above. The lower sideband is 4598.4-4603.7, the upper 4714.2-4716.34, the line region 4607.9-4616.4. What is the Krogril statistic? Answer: 4610.58 Angstrom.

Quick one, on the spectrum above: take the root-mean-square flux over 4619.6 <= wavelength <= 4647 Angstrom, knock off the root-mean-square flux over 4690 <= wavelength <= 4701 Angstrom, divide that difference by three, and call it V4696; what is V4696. 1.0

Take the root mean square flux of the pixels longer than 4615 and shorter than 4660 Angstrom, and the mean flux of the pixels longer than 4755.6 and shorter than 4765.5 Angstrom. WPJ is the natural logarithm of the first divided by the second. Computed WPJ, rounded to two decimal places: 0.00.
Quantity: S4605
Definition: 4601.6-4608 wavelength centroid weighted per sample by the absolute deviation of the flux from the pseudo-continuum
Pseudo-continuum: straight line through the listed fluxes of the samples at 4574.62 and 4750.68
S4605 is 4604.8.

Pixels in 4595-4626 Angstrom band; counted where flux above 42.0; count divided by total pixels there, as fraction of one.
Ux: 0.59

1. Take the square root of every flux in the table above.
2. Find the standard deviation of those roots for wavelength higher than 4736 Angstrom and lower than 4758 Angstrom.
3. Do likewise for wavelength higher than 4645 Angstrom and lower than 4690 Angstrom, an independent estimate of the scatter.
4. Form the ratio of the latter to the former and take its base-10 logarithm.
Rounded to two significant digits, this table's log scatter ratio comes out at 0.14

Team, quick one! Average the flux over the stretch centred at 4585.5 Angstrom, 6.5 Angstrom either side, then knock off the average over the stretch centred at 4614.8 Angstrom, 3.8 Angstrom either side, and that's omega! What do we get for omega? -4.1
